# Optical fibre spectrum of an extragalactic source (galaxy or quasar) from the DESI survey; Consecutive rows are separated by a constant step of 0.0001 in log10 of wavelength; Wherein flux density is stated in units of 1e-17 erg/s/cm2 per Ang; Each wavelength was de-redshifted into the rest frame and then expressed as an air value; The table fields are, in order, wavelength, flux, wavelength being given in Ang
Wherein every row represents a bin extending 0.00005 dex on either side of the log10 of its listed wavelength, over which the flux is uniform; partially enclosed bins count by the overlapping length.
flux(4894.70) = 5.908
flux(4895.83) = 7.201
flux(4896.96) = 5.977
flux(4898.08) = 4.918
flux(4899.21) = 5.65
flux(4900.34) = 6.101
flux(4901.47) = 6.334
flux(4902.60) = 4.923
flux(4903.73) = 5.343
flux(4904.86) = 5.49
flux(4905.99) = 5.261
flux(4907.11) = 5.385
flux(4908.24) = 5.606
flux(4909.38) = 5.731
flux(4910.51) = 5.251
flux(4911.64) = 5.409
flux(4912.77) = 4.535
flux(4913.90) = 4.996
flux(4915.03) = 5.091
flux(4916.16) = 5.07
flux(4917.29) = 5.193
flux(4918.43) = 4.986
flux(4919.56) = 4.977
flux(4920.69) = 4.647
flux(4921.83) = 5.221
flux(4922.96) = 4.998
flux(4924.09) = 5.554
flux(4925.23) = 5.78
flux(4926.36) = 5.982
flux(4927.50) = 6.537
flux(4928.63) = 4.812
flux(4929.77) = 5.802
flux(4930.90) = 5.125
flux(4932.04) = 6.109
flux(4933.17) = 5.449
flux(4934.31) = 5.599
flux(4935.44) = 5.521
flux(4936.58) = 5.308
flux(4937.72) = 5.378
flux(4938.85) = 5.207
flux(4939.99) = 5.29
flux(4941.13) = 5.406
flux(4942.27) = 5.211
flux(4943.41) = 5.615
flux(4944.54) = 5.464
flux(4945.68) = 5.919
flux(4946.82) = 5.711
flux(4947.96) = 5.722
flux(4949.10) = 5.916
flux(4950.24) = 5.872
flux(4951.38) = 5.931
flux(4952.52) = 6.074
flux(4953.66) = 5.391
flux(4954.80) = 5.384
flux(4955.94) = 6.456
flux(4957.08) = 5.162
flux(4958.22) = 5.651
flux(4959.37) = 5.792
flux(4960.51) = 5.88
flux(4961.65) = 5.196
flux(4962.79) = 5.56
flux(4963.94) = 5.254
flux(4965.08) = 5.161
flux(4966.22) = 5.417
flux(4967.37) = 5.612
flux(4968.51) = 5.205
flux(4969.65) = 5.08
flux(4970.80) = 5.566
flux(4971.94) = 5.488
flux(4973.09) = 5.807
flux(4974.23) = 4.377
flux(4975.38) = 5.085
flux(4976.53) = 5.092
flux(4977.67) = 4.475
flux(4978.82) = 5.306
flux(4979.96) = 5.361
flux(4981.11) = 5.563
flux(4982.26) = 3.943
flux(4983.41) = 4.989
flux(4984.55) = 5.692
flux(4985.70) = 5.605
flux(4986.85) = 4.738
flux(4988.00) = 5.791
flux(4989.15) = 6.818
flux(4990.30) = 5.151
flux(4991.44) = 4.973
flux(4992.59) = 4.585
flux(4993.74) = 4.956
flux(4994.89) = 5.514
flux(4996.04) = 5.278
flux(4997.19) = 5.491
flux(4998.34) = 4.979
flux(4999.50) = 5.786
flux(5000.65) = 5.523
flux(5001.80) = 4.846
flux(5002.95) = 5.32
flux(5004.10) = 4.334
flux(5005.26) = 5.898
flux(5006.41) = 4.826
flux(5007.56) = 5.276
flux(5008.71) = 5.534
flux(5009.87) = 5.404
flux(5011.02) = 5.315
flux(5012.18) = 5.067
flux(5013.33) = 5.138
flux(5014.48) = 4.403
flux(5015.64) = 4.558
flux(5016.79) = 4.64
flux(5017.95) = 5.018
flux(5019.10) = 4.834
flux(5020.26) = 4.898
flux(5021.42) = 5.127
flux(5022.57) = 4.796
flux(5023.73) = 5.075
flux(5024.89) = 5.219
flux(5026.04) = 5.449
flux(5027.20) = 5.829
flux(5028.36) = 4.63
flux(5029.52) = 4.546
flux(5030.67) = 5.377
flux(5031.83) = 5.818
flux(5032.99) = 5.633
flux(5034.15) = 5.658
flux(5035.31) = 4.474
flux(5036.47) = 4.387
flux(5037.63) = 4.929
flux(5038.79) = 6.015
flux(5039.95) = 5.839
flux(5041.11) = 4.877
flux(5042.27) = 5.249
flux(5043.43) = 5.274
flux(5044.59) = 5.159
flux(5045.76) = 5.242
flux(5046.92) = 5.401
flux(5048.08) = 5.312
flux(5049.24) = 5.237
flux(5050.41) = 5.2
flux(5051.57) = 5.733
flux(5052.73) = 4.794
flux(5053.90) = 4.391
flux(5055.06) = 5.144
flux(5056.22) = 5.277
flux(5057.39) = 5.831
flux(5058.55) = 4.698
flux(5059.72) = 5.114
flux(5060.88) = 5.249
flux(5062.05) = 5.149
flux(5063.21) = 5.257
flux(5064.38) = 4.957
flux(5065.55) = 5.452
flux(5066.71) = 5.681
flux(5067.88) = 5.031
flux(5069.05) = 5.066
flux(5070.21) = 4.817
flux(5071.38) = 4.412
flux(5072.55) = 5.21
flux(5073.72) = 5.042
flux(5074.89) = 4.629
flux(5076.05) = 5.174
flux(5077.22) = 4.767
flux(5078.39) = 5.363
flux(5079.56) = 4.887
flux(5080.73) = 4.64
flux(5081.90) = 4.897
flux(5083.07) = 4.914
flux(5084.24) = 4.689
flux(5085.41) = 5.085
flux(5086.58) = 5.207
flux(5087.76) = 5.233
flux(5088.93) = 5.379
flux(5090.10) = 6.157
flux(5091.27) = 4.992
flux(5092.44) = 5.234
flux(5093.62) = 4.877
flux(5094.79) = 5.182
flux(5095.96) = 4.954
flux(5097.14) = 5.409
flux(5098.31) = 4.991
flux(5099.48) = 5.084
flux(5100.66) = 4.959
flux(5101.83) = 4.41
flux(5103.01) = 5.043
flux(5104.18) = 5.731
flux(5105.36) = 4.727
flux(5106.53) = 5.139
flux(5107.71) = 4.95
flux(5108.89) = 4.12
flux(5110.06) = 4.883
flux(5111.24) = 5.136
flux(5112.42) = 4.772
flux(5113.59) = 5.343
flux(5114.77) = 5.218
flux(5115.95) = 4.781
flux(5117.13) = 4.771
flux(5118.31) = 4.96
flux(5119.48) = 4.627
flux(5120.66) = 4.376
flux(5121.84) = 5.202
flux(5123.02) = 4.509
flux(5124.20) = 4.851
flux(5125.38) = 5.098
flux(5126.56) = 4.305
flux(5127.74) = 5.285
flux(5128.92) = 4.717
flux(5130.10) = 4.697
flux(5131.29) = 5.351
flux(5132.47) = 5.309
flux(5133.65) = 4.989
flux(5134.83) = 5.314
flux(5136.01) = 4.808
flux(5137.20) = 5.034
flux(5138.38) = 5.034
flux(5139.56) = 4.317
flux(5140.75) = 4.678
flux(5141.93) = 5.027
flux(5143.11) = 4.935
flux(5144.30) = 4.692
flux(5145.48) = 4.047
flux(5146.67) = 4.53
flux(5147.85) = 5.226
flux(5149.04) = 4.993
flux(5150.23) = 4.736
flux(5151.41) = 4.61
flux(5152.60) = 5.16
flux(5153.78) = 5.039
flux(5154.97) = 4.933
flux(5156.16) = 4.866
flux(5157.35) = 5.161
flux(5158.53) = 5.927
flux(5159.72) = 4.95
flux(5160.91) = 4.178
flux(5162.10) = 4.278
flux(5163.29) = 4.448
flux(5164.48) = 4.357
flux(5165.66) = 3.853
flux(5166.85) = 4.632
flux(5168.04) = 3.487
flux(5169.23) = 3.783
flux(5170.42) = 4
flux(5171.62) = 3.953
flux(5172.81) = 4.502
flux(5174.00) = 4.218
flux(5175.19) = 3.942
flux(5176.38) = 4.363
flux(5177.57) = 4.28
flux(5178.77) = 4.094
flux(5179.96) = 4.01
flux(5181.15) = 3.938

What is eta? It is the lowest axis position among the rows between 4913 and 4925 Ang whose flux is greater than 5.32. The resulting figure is 4924.09 Ang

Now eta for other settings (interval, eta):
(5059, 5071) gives 5065.55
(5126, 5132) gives 5131.29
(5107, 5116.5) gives 5113.59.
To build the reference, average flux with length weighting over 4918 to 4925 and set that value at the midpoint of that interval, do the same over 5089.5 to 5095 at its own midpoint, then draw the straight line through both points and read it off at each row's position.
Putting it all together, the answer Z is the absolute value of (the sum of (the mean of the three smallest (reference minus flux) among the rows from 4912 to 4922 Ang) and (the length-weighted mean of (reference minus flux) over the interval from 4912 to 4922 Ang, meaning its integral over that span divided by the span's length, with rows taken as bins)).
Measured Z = 0.05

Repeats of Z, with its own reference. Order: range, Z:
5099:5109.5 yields 0.40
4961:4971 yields 0.61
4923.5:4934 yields 1.67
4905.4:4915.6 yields 0.66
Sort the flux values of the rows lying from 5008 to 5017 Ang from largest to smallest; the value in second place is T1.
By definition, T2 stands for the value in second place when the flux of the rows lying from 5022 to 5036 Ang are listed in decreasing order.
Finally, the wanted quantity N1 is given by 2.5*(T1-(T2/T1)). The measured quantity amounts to 10.8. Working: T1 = 5.404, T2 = 5.818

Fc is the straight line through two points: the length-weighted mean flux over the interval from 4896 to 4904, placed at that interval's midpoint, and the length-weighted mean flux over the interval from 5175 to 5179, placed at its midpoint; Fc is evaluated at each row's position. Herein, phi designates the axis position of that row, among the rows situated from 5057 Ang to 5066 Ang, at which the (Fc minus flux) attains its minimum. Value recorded 5057.39 Ang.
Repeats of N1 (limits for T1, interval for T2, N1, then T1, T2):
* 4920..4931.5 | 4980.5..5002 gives 12.5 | 5.982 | 5.791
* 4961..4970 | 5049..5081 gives 11.3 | 5.56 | 5.733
